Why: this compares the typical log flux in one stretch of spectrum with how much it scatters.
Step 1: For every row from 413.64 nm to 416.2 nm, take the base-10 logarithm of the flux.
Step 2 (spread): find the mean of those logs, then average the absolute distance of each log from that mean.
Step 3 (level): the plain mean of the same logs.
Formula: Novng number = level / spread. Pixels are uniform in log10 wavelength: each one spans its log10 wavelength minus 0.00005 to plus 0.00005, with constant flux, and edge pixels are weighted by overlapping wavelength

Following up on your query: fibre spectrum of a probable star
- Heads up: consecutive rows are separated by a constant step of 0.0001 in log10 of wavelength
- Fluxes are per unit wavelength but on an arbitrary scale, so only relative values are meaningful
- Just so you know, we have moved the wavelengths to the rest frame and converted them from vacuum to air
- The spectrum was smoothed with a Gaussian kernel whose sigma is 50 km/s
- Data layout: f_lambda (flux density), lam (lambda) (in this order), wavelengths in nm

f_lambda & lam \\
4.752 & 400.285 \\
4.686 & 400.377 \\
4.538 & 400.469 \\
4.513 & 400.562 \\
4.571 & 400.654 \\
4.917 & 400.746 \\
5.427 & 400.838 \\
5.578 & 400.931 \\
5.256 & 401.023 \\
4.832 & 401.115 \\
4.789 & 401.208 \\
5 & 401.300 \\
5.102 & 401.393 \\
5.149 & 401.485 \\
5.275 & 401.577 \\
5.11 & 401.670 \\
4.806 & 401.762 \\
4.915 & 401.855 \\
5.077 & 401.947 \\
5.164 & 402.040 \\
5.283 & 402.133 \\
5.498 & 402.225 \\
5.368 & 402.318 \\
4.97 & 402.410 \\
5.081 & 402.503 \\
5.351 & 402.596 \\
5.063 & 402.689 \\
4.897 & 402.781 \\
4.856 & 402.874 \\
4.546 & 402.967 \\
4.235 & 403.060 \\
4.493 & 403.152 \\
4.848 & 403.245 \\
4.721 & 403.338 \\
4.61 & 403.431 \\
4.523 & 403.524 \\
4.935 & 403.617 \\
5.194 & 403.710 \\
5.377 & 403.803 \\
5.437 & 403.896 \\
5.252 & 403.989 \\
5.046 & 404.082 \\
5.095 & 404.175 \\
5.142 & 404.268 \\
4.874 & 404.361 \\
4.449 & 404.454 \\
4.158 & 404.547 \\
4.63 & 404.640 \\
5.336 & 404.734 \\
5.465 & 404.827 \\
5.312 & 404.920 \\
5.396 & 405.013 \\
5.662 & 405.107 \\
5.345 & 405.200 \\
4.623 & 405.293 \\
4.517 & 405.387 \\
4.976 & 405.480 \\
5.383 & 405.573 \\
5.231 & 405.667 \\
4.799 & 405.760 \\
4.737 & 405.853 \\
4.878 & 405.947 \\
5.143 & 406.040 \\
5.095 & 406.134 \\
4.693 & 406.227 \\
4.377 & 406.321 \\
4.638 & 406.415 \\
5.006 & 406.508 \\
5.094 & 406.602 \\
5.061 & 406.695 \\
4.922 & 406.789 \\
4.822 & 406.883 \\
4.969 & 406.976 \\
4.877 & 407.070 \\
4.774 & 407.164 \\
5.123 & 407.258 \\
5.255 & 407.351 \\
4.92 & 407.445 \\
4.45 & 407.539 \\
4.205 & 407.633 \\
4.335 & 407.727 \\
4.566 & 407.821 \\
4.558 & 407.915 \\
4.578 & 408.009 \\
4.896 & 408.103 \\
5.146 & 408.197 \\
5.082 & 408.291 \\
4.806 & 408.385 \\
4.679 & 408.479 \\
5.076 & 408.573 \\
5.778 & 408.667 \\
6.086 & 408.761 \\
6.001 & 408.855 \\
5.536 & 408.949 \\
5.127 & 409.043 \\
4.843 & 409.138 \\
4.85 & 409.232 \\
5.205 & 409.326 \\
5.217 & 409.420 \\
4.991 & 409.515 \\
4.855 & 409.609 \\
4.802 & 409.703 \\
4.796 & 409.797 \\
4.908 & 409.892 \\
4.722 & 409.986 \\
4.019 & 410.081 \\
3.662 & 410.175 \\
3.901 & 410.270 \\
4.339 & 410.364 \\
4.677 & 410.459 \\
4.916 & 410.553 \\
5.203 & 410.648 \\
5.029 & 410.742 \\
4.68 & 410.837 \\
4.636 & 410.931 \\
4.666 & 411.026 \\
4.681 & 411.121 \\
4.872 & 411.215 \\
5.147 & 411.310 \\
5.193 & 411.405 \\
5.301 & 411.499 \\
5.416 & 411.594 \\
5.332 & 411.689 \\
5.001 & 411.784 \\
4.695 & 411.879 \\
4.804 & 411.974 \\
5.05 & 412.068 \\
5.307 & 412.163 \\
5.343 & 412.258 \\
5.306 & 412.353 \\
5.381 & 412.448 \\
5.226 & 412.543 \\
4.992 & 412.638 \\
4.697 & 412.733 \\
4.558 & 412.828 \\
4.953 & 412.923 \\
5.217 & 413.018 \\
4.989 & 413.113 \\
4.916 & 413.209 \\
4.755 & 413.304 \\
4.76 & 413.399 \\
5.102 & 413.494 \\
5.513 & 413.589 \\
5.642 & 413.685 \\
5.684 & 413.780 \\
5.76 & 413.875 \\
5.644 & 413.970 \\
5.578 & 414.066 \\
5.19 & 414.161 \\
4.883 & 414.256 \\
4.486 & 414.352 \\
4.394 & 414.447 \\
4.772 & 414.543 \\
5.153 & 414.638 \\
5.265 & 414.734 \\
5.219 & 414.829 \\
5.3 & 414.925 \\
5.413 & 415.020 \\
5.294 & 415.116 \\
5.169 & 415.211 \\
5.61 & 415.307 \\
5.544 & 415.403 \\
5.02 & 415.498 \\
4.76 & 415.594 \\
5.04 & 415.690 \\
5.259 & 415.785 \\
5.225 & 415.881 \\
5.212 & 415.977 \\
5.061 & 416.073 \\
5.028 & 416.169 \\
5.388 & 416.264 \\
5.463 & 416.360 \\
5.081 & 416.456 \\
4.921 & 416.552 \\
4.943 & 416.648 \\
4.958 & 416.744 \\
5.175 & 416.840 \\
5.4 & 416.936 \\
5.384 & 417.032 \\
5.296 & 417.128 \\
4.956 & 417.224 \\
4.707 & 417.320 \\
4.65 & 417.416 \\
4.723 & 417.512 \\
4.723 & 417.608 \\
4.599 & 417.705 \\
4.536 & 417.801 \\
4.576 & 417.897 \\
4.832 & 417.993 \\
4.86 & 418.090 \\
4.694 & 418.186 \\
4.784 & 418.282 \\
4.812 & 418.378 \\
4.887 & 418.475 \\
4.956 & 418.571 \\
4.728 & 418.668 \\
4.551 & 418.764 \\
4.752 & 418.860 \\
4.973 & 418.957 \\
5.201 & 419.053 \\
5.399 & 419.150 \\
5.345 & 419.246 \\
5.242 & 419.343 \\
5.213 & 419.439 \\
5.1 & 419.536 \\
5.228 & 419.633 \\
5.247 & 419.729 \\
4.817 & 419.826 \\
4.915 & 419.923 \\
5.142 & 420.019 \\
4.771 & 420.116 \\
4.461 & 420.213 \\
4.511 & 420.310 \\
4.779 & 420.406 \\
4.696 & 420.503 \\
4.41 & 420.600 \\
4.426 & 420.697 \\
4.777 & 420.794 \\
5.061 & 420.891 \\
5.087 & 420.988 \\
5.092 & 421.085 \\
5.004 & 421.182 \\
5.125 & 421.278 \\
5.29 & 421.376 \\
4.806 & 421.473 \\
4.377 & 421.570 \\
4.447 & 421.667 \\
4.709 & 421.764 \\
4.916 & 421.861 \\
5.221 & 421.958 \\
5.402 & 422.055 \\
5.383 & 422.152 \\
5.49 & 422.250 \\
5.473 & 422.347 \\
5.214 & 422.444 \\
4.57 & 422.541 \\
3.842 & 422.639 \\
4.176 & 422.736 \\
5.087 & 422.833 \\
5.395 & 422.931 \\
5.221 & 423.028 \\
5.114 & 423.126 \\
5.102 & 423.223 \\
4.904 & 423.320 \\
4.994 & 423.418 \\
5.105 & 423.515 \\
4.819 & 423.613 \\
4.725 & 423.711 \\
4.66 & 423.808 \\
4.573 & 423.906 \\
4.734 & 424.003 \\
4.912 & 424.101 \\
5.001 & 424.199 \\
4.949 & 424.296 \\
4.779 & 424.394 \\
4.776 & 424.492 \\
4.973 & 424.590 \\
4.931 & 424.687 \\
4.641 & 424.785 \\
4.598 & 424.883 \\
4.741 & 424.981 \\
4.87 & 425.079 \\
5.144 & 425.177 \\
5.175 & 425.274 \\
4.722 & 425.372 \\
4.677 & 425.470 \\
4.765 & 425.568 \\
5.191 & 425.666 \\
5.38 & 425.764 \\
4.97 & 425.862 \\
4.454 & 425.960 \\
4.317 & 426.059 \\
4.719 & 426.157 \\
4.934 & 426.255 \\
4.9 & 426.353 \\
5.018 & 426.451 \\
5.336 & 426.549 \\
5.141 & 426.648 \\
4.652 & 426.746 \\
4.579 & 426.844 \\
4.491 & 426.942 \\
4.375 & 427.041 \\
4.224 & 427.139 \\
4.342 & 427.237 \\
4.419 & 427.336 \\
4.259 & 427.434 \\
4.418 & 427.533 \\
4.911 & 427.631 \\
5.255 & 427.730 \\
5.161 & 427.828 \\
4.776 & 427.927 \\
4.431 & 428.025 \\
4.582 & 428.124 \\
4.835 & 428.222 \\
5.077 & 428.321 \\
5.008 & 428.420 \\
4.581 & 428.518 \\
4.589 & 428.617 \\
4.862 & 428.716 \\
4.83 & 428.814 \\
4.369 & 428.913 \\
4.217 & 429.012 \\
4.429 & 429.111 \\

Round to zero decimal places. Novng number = 32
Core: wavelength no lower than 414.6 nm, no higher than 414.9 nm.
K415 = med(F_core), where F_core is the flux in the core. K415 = 5.22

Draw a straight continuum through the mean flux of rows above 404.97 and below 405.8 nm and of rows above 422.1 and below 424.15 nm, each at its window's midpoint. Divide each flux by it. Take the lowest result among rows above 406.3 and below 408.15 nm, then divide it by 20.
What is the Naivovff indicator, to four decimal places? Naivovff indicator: 0.0414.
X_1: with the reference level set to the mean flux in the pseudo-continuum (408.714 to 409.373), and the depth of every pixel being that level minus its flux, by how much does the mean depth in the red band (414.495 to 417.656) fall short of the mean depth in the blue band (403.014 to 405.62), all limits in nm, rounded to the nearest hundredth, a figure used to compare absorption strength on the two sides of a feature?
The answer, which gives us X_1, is 0.16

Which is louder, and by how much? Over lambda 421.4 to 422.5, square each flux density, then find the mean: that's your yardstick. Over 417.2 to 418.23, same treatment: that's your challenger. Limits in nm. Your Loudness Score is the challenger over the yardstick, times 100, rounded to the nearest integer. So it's 87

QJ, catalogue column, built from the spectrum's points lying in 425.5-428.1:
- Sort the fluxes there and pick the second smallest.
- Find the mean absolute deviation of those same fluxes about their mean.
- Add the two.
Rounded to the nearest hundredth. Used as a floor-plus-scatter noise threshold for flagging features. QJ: 4.57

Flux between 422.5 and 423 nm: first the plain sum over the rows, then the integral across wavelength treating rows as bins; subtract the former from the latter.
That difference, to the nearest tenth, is -20.8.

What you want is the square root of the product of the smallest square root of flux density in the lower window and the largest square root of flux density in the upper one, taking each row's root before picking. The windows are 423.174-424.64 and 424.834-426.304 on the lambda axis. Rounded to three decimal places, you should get 2.227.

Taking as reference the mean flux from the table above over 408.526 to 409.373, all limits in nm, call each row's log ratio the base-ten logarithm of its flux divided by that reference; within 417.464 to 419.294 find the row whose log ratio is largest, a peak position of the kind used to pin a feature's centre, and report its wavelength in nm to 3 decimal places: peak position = 419.150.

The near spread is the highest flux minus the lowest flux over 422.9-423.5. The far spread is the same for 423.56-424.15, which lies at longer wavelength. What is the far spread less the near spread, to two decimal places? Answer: -0.15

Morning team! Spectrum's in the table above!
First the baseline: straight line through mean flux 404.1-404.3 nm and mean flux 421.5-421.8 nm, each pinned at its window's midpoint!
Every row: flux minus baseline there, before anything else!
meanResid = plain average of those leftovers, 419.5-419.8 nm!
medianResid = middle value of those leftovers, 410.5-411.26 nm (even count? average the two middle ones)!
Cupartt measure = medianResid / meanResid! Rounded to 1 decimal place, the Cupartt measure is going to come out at -0.2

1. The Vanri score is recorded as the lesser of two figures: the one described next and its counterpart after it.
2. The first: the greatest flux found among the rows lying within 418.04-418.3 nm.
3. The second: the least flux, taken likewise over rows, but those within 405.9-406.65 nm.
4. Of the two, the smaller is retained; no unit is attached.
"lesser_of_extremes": 4.38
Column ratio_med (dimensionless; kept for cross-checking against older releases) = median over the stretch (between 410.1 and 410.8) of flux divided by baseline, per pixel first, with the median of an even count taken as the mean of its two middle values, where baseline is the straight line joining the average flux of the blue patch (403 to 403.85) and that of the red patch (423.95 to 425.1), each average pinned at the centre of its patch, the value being 0.98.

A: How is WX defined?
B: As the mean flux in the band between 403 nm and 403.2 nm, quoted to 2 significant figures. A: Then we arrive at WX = 4.4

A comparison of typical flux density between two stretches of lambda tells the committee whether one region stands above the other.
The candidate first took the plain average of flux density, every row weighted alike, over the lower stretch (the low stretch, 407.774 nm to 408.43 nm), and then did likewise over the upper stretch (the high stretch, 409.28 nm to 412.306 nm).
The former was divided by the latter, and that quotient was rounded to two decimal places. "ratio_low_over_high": 0.99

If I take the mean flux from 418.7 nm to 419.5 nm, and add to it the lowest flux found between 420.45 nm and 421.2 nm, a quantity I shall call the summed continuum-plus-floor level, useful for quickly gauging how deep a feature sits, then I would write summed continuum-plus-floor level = 9.5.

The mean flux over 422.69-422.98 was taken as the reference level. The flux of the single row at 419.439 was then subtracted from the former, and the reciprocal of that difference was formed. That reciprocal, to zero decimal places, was -3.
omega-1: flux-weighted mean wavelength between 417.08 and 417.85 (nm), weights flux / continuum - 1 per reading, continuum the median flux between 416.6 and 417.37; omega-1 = 417.61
